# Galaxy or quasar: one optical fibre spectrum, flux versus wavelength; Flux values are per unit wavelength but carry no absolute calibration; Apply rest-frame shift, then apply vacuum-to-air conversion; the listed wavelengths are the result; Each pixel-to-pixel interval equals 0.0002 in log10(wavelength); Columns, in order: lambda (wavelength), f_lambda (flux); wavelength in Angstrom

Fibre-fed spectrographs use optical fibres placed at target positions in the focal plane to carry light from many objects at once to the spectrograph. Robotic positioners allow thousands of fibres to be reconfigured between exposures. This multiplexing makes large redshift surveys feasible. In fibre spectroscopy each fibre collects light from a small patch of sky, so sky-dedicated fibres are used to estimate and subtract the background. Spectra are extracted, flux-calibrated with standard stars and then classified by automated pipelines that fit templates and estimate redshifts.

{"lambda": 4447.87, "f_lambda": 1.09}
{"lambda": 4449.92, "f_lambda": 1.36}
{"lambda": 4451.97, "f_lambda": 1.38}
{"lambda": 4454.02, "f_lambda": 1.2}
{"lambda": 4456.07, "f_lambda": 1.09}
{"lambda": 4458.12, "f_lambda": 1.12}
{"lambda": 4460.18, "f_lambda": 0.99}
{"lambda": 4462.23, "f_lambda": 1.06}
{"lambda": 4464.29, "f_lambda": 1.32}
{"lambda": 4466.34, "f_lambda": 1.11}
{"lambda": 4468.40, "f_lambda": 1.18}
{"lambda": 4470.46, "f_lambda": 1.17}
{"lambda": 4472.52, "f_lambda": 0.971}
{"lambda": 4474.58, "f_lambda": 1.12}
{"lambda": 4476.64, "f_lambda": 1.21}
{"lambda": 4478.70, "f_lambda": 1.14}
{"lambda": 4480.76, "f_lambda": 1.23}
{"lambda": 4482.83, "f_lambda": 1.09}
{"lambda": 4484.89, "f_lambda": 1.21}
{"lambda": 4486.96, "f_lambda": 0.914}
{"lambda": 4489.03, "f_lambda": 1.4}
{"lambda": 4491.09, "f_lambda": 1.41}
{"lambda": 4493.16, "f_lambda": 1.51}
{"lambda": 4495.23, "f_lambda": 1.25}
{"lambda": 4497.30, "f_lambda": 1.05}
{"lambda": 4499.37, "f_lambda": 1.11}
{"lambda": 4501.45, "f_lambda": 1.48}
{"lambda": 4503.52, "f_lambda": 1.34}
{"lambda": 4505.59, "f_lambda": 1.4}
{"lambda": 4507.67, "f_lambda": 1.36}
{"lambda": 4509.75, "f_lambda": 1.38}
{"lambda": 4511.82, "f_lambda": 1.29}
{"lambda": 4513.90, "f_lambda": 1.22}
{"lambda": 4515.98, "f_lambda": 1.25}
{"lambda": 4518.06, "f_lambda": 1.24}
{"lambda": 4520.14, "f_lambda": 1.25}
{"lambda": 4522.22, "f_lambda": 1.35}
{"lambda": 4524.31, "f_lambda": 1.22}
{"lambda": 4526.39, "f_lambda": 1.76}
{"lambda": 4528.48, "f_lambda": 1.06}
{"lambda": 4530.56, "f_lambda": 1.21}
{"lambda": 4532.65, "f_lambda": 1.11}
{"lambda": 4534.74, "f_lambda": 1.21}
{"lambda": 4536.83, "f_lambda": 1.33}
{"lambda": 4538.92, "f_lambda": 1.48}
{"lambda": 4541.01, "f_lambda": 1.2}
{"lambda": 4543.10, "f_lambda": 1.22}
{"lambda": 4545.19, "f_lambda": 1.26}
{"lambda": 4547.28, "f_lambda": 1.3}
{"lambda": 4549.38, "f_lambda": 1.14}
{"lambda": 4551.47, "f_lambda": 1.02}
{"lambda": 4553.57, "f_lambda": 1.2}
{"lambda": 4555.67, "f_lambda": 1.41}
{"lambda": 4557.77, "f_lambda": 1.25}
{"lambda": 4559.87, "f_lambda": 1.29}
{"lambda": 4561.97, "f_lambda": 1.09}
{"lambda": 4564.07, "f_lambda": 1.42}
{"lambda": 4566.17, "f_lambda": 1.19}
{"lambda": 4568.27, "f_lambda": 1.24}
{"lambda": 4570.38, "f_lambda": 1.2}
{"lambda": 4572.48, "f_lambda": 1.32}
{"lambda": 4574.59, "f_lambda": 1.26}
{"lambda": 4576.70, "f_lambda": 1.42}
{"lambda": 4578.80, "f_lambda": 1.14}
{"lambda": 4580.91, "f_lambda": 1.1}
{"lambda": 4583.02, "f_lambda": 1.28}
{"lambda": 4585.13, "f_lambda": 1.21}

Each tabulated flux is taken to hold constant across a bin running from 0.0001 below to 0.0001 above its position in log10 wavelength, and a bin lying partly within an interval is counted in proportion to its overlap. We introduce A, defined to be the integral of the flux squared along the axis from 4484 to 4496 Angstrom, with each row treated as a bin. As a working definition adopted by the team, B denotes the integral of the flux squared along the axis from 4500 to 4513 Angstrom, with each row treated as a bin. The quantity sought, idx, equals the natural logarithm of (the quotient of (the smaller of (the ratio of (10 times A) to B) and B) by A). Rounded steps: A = 20.2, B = 24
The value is -0.9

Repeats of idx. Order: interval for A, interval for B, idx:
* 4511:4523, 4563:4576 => -0.8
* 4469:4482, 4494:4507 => -0.8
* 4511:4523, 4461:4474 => -0.5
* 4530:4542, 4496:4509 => -0.8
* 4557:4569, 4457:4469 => -0.4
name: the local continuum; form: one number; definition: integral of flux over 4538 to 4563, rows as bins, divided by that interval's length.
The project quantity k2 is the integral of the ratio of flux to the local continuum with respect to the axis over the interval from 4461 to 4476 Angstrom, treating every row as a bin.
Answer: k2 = 13.7 Angstrom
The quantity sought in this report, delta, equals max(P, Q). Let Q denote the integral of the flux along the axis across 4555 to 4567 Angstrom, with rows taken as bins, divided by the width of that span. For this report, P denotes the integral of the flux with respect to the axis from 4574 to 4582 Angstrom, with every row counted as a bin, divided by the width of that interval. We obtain 1.27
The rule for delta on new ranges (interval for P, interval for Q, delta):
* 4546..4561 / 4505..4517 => 1.31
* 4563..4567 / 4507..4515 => 1.31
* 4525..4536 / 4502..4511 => 1.38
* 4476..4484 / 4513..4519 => 1.24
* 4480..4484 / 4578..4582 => 1.16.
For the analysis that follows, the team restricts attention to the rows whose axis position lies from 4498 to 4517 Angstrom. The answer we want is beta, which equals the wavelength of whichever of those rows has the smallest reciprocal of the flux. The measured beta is 4501.45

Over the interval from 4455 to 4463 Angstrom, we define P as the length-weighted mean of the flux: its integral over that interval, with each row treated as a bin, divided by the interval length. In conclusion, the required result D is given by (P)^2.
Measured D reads 1.14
